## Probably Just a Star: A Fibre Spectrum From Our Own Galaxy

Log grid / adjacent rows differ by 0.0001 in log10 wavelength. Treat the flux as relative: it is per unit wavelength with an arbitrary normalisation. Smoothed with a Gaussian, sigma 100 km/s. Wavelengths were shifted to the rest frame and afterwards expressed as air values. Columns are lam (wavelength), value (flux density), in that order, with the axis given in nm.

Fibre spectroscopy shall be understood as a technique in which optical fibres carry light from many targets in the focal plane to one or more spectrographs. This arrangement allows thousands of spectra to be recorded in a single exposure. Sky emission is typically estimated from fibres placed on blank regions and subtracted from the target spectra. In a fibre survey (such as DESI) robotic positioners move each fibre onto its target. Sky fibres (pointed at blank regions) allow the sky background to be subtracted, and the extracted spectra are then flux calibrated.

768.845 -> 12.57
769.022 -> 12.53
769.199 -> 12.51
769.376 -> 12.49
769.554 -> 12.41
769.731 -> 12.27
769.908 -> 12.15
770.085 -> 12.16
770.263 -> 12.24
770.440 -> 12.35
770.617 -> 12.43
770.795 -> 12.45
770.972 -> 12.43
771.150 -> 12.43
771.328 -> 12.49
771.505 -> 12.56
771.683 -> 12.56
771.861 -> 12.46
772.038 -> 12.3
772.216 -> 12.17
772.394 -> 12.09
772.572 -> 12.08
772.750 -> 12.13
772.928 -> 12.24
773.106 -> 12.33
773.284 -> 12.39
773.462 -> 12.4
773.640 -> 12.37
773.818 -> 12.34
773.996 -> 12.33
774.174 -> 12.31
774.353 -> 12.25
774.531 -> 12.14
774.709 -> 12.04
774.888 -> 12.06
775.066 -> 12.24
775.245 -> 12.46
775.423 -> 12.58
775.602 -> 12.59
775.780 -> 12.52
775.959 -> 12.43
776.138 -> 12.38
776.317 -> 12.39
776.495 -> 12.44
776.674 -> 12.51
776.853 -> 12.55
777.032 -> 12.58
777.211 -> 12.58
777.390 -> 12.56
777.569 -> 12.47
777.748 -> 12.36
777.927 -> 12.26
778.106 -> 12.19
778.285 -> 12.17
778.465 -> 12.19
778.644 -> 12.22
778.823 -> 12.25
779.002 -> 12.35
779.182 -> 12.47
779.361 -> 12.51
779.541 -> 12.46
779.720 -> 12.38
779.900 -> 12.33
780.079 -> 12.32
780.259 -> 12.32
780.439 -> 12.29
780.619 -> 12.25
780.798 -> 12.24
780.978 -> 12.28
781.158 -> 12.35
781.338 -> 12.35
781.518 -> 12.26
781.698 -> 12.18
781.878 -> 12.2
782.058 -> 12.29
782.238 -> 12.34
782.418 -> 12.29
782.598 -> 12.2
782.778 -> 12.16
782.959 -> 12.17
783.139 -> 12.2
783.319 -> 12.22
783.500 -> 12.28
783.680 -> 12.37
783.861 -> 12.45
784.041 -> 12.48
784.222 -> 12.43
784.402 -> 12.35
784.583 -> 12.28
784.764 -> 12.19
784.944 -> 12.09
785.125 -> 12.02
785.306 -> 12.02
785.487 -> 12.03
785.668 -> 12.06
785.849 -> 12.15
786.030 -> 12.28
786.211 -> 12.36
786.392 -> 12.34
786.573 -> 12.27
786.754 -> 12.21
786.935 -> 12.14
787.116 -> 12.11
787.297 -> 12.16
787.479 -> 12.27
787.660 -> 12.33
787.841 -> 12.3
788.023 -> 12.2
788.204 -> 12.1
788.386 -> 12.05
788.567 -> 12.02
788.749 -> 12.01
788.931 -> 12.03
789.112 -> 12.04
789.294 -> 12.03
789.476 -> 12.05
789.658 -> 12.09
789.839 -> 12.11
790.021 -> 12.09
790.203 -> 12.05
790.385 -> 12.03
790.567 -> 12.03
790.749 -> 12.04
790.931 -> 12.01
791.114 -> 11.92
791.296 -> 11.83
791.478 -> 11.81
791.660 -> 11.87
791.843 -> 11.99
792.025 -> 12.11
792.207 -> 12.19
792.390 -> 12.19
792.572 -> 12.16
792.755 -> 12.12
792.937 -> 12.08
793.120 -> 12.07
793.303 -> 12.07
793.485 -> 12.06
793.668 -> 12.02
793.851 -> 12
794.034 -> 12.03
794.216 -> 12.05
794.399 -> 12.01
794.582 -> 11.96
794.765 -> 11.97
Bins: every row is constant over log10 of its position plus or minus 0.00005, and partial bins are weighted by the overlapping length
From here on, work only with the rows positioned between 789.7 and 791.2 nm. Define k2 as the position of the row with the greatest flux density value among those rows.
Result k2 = 789.839 nm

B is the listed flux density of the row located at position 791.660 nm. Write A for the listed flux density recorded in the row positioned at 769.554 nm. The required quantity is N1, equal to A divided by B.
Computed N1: 1.05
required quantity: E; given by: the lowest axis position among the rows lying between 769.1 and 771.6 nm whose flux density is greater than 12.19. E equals 769.199 nm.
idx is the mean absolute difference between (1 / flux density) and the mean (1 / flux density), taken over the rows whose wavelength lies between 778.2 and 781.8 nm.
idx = 0.0005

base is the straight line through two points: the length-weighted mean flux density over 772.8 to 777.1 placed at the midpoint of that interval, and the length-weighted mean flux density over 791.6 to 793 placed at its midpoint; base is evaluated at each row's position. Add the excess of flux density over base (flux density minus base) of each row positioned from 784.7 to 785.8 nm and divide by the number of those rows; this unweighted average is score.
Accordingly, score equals -0.14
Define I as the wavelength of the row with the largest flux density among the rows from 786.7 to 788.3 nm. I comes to 787.660 nm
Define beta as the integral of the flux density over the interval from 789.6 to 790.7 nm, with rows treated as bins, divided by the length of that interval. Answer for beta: 12.1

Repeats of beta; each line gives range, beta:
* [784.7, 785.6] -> 12.1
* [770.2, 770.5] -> 12.3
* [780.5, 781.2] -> 12.3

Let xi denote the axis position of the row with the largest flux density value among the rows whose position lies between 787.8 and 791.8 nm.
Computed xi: 787.841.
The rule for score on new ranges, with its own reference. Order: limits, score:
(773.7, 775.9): -0.05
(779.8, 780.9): 0.01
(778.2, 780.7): 0.03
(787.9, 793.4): -0.07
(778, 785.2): 0.02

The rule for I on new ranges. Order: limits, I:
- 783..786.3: 784.041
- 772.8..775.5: 775.423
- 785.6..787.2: 786.211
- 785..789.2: 786.211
